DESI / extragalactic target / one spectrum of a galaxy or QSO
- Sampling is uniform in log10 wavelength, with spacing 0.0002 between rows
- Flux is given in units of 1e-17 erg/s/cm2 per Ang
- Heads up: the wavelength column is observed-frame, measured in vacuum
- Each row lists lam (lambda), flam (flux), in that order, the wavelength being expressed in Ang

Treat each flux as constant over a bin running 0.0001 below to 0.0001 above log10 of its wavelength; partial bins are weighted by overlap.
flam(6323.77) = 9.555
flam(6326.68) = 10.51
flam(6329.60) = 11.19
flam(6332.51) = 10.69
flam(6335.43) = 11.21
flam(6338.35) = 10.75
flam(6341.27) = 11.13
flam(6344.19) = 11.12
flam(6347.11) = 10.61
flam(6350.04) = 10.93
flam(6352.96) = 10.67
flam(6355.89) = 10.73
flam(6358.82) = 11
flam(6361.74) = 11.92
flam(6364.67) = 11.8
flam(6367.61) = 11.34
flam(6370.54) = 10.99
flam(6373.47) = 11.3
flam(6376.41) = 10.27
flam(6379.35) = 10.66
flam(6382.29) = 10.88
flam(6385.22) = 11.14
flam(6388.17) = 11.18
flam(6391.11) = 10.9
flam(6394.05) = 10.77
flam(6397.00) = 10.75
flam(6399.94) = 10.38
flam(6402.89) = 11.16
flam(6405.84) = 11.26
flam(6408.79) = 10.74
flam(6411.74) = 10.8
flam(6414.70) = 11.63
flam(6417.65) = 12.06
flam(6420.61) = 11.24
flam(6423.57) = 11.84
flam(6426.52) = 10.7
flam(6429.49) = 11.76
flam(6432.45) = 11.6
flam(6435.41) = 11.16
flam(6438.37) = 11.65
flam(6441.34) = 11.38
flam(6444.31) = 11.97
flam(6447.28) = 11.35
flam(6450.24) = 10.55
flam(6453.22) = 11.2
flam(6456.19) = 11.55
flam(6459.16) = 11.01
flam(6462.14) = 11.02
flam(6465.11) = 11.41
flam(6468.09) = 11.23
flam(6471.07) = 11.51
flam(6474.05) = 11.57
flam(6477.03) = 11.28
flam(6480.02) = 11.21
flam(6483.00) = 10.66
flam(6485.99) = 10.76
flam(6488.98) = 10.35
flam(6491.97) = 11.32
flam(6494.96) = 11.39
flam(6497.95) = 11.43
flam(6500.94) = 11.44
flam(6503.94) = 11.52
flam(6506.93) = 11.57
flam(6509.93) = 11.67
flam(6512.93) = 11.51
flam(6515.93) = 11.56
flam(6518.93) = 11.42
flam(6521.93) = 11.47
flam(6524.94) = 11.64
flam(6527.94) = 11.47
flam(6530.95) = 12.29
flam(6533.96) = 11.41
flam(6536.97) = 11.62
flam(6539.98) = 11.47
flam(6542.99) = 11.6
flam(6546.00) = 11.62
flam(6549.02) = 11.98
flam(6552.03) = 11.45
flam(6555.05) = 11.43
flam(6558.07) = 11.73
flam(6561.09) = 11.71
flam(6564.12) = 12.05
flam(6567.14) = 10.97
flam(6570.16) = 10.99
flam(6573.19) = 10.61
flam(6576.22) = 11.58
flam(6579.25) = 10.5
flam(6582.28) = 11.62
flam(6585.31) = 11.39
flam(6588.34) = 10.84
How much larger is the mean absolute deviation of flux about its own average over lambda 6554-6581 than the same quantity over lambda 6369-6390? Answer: 0.19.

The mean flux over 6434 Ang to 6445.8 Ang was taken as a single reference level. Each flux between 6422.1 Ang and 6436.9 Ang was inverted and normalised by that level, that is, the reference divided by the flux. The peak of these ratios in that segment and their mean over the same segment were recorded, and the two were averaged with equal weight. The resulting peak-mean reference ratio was 1.05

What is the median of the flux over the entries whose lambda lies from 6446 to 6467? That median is 11.2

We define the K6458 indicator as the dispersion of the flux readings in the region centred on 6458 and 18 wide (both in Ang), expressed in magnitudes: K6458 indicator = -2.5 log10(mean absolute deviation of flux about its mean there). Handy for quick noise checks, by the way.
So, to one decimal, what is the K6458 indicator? 1.4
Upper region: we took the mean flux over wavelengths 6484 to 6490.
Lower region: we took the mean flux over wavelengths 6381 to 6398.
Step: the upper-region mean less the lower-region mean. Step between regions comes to -0.38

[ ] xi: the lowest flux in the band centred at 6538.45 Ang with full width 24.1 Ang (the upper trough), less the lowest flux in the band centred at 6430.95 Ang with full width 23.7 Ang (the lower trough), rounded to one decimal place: 0.7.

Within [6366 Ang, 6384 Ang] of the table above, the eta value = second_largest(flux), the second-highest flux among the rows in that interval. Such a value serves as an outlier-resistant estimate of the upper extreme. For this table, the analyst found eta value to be 11.3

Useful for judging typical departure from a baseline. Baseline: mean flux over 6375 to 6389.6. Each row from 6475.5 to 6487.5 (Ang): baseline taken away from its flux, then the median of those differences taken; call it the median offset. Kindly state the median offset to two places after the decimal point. 0.16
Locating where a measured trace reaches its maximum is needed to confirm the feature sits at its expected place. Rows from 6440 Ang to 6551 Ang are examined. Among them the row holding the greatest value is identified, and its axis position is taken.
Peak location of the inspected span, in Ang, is 6530.95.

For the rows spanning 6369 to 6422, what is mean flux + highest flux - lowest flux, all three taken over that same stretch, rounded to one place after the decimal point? 12.8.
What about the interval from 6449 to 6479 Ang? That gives 12.3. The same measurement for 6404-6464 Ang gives 12.8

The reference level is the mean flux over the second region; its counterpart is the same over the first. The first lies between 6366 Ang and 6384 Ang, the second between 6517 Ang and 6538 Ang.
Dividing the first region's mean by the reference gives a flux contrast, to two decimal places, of 0.94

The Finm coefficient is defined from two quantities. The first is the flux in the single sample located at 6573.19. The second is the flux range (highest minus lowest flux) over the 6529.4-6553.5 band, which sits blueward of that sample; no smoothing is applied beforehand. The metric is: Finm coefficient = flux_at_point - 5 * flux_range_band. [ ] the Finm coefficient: 6.2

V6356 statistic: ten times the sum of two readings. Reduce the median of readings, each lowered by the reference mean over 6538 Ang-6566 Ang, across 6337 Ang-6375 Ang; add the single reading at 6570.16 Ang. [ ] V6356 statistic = 103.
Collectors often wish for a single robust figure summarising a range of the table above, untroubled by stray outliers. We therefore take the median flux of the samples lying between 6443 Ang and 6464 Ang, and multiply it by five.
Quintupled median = 56.0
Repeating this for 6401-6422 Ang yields 56.2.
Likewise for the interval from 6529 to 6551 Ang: 58.1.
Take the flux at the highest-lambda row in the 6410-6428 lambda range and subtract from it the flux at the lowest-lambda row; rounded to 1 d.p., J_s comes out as -0.1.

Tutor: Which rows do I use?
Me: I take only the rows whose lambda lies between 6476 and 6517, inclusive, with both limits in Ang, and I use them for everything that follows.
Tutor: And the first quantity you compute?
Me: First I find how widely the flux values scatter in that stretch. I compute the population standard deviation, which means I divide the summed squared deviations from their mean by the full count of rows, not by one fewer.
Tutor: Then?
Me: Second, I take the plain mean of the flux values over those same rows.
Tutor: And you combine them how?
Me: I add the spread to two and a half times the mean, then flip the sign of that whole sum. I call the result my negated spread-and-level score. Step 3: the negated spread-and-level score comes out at -28.5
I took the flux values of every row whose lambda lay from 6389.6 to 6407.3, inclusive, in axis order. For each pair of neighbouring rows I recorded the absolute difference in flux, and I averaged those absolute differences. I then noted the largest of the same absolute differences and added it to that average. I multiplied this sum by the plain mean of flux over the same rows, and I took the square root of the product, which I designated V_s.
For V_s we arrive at 3.4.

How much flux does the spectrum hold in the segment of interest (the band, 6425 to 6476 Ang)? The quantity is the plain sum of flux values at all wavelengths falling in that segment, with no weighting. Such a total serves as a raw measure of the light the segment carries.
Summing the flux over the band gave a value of 193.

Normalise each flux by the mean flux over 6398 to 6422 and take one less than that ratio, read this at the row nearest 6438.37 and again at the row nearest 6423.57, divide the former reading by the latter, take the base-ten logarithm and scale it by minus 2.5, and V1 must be 0.4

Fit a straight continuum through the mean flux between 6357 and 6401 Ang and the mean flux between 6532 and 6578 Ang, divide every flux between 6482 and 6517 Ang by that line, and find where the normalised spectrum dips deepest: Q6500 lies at 6488.98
